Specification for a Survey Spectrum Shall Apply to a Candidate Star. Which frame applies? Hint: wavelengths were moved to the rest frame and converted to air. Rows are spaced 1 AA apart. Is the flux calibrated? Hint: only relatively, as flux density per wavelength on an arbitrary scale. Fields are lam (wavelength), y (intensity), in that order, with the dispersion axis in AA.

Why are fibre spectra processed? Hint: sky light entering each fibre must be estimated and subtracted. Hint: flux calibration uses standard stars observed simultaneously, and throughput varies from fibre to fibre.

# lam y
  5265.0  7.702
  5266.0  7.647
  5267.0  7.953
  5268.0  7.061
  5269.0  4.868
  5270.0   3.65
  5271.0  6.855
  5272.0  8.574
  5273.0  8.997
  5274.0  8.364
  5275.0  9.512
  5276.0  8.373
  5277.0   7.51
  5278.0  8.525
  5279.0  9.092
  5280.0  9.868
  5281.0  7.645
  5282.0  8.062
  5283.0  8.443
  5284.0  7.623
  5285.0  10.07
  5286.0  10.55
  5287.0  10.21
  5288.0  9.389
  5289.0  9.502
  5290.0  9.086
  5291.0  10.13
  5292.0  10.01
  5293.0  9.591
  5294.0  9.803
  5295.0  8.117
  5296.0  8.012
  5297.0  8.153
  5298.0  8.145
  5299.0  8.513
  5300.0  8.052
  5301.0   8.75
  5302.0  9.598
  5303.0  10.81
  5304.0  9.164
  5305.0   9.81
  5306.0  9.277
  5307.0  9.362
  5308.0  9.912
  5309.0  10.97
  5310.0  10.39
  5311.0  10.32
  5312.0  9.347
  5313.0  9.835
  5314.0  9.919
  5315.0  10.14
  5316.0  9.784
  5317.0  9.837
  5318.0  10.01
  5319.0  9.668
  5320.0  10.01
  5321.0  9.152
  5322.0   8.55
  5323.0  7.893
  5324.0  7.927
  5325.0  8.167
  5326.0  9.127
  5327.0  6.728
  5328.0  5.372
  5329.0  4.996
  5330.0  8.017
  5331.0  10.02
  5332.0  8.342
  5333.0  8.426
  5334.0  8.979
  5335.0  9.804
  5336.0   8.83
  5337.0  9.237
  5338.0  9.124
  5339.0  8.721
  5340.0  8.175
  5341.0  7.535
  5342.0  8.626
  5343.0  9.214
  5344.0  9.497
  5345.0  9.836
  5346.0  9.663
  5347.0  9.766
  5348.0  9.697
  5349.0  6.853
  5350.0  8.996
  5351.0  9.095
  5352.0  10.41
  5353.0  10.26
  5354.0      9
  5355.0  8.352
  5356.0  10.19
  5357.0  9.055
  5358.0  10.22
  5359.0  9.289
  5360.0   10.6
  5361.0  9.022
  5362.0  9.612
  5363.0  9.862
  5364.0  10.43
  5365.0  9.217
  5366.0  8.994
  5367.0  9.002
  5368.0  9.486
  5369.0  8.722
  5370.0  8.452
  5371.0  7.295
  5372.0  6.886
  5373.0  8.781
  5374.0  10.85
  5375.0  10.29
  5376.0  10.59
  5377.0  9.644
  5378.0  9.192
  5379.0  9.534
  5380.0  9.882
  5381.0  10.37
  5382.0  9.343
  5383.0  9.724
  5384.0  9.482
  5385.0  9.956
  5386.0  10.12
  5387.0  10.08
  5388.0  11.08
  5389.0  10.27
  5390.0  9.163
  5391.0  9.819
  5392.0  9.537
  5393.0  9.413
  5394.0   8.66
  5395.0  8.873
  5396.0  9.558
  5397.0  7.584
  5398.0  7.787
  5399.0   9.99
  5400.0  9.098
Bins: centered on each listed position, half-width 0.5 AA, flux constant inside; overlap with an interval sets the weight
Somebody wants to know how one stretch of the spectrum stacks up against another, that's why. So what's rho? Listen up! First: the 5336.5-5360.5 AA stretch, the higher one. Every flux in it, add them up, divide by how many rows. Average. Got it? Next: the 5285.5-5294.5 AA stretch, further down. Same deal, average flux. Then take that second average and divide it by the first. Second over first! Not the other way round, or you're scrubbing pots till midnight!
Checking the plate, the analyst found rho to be 1.06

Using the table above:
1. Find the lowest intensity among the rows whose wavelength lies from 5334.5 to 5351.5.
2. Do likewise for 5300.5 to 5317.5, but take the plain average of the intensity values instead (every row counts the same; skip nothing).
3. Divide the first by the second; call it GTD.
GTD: 0.70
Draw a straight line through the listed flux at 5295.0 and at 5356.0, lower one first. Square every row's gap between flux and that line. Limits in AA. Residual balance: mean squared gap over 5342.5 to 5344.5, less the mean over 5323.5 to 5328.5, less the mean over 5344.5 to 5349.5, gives -6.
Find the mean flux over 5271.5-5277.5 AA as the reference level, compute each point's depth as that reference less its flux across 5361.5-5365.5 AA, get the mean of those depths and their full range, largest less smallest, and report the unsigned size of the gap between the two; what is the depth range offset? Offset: 2.4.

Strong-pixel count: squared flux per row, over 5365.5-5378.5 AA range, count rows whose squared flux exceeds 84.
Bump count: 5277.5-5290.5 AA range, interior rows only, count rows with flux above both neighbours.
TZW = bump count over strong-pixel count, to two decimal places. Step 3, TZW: 0.67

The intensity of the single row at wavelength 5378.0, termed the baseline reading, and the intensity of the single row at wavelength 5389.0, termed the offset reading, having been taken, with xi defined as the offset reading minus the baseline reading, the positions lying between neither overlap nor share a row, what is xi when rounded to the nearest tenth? 1.1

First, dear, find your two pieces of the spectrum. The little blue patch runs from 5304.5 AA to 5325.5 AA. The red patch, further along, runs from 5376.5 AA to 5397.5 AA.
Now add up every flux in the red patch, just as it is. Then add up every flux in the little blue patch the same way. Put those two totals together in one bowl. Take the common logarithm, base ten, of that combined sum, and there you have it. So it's 2.604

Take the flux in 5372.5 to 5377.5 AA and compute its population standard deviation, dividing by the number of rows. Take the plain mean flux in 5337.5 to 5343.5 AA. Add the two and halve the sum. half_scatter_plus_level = 4.65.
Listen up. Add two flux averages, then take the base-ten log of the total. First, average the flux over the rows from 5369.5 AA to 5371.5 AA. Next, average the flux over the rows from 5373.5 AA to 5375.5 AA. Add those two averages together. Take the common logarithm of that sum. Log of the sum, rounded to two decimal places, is 1.27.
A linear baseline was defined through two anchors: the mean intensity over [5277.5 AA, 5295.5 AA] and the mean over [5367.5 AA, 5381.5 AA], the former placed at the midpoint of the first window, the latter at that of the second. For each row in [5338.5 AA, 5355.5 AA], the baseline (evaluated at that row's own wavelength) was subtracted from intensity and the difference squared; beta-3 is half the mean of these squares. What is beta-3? 0.44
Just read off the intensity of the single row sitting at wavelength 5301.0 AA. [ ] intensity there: 8.75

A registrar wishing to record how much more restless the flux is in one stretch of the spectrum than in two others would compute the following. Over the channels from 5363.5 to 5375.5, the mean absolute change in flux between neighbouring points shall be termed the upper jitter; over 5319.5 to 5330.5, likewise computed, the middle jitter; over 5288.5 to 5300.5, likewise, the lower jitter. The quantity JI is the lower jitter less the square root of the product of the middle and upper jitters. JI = -0.48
